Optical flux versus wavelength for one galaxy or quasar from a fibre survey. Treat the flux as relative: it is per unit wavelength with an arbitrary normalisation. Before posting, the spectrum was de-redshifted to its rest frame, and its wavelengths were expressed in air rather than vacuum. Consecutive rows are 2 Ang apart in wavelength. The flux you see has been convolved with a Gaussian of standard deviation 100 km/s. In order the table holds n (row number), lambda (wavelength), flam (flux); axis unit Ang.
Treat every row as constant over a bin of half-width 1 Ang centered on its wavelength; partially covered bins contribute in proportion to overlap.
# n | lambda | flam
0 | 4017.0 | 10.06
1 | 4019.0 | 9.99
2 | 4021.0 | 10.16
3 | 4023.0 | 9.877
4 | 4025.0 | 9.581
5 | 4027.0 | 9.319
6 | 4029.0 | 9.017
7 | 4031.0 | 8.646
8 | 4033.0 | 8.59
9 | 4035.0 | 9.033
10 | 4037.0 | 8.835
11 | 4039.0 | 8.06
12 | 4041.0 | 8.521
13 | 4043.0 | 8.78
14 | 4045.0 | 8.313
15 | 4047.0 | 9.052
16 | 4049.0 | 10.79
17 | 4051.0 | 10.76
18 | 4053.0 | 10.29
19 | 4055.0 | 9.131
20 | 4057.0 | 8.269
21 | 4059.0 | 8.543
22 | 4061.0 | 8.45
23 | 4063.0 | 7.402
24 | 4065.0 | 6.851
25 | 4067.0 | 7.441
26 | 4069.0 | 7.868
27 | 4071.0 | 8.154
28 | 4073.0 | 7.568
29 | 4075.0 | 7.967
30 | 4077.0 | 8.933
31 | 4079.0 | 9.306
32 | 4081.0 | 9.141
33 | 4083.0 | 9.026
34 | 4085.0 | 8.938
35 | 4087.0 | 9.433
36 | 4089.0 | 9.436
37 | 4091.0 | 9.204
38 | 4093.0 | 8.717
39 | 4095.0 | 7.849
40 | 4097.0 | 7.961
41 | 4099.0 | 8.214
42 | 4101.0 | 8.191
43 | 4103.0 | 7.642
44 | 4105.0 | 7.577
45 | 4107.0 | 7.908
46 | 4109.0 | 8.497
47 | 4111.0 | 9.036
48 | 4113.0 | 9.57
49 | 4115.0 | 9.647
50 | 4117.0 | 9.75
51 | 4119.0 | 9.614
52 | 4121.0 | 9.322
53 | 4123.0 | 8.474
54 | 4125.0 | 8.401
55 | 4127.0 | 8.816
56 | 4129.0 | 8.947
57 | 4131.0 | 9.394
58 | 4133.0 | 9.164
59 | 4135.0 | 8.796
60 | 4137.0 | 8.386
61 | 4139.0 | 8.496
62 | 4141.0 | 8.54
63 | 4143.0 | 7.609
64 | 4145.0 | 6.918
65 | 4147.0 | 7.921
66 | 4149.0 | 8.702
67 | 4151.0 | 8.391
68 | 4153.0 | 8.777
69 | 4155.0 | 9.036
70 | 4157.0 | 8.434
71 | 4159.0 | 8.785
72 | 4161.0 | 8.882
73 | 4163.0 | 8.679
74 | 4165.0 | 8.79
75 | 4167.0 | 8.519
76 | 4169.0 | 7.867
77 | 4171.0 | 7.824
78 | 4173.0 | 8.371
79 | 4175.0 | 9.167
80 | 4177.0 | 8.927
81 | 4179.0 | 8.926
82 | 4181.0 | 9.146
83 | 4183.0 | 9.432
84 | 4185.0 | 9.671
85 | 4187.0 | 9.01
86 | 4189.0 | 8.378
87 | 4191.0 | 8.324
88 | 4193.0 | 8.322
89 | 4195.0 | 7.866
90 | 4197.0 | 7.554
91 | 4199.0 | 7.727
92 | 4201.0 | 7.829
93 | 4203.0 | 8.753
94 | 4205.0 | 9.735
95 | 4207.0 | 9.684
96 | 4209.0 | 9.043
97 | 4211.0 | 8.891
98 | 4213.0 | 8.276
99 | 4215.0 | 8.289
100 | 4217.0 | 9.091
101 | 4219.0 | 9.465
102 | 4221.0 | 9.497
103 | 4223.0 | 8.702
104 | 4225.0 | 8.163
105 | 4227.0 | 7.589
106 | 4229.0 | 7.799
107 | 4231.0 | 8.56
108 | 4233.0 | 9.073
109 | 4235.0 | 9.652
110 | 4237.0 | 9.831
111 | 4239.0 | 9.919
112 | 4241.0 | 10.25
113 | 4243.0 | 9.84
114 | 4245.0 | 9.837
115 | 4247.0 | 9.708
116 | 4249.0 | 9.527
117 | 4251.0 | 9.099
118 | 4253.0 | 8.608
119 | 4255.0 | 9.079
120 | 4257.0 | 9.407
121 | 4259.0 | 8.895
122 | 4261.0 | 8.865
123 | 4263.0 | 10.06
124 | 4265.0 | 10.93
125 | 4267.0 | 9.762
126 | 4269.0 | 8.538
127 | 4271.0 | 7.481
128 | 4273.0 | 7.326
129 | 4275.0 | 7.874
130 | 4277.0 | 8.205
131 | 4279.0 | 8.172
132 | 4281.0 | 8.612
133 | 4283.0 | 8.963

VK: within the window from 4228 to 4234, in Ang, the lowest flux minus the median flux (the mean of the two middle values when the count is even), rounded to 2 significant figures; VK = -0.76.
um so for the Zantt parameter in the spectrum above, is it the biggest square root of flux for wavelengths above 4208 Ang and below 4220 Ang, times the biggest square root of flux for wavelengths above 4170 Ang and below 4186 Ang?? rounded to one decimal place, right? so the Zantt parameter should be 9.6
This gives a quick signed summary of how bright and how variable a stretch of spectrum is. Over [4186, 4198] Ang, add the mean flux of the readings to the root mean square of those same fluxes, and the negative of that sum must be -16.5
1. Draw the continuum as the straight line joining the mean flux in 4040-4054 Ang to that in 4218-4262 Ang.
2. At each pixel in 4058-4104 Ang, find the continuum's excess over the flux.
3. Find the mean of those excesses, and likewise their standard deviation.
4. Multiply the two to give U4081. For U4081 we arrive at 0.8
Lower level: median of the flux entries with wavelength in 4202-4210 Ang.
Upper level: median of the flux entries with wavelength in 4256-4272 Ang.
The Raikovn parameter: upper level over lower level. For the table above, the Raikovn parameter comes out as 0.98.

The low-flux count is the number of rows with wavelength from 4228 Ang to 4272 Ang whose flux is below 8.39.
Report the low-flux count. 2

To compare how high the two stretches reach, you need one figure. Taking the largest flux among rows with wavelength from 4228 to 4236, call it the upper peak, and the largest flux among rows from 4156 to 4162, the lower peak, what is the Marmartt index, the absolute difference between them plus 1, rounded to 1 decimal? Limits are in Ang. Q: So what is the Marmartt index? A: 1.8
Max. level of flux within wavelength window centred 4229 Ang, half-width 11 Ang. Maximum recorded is 9.919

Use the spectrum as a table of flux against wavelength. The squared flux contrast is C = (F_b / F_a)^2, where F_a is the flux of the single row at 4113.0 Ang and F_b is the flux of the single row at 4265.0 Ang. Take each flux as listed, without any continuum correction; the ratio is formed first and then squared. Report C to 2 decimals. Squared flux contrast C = 1.30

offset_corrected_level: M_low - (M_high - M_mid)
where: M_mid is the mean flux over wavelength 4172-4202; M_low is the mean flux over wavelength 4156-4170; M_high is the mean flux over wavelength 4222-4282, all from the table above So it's 8.16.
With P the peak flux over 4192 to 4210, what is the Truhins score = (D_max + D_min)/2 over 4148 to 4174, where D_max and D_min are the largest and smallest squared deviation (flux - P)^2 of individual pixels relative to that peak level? 2.1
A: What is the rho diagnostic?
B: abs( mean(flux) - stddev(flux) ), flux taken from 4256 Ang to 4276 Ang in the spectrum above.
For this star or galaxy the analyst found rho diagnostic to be 7.8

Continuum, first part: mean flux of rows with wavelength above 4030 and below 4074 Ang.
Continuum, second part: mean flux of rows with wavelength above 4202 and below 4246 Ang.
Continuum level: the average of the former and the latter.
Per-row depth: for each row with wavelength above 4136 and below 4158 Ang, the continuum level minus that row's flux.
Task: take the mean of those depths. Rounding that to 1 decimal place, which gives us 0.6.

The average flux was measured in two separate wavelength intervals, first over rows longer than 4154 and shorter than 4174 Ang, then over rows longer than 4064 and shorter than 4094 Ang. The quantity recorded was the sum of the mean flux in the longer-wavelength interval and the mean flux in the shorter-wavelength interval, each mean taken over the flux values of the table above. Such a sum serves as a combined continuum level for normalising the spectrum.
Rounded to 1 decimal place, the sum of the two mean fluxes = 17.1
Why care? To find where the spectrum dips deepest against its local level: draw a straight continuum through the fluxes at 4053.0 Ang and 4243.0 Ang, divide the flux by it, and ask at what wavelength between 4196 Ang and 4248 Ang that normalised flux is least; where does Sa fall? 4197.0 Ang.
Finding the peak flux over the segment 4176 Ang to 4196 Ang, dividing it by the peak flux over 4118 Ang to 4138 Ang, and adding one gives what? 2.01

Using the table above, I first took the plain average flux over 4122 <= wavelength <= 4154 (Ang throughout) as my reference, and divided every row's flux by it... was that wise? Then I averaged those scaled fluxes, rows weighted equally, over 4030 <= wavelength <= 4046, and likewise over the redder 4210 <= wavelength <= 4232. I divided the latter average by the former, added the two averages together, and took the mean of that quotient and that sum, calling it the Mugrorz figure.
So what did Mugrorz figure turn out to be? 1.51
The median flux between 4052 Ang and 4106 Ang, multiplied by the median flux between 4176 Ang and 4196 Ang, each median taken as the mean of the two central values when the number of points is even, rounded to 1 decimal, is 73.8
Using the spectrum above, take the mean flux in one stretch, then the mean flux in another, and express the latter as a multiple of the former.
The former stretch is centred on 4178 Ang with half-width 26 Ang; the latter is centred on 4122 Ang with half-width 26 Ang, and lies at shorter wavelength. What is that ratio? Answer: 0.999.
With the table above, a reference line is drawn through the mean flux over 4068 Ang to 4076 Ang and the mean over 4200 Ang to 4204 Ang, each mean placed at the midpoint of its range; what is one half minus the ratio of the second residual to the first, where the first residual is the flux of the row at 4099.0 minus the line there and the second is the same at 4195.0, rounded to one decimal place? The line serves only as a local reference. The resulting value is 2.2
